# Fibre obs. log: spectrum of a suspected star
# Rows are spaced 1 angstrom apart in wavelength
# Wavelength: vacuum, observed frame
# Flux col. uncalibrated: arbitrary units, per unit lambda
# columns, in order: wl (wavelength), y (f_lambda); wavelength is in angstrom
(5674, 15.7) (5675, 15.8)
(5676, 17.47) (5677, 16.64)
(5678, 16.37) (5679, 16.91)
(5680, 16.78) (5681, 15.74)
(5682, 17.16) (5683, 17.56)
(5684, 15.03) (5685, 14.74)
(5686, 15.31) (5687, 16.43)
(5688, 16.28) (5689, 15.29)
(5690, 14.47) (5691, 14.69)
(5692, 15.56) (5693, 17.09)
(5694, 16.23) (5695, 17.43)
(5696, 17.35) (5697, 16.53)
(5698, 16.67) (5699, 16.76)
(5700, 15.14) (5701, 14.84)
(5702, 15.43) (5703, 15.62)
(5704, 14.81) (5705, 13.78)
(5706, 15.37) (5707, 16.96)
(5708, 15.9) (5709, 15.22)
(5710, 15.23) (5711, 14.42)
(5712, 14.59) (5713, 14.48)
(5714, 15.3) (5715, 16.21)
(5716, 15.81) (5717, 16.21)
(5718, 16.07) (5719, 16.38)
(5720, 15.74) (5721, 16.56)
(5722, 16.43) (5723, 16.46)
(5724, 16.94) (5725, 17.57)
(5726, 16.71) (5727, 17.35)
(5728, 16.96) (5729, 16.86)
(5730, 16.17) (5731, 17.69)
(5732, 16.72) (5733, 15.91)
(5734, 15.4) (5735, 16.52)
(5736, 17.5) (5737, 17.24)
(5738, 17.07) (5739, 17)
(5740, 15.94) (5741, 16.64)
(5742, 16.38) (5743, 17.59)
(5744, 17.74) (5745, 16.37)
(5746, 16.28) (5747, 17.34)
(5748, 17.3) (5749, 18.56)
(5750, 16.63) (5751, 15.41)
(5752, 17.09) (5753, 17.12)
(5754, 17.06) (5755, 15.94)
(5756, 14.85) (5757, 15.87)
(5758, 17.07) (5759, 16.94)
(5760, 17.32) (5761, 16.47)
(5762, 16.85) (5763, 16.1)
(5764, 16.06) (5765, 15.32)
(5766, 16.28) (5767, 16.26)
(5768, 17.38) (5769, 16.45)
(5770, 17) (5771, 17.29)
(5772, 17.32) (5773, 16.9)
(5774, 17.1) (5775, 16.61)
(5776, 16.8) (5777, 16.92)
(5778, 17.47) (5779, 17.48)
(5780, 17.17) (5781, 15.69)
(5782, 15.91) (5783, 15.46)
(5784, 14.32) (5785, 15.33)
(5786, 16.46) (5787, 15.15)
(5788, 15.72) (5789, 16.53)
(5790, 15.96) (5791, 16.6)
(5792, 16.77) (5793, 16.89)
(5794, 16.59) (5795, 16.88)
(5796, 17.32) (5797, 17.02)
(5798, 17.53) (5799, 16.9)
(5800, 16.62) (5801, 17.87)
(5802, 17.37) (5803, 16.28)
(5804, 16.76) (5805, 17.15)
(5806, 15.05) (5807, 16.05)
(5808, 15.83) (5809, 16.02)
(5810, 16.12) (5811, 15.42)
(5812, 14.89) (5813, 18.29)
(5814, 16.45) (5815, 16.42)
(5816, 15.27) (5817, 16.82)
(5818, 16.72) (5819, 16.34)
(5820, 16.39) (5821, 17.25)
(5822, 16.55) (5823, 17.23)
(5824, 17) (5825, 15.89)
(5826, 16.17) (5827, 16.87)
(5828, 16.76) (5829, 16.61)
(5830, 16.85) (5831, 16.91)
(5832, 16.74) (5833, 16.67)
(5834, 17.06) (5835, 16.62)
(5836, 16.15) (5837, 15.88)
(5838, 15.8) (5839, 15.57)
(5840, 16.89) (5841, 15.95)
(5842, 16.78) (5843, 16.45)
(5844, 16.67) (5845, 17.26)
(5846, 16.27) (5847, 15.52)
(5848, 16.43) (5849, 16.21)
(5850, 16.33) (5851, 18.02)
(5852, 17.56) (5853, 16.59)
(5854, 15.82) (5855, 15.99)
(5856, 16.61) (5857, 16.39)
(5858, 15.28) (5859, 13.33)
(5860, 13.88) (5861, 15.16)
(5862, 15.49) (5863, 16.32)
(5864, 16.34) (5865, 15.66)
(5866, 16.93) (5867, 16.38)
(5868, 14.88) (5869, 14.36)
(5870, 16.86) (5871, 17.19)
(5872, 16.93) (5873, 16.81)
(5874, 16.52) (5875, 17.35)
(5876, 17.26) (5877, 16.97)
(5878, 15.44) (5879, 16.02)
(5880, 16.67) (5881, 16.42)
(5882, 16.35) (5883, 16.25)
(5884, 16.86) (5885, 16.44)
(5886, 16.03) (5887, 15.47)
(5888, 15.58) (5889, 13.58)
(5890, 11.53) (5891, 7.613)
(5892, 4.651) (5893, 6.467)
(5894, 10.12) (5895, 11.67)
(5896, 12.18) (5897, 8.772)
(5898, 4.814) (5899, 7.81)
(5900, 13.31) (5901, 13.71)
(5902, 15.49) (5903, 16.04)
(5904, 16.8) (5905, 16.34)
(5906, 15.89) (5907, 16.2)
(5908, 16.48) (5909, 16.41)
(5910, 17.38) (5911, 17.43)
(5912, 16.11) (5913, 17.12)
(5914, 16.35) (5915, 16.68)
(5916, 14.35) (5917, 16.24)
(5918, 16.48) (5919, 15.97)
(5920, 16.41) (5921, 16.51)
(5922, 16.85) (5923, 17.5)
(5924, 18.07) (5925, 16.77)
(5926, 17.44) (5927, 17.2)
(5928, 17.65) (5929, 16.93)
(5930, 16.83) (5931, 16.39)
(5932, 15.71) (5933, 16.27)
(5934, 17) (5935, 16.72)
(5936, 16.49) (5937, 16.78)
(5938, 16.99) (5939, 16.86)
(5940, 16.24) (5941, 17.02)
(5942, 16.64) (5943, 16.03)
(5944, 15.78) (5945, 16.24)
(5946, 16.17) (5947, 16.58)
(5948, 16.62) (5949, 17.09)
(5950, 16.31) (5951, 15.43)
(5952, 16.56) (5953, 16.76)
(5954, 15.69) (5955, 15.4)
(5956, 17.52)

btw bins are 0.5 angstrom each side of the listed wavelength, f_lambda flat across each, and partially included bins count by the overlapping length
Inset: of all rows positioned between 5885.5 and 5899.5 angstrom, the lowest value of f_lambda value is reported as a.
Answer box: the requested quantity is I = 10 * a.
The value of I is 47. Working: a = 4.651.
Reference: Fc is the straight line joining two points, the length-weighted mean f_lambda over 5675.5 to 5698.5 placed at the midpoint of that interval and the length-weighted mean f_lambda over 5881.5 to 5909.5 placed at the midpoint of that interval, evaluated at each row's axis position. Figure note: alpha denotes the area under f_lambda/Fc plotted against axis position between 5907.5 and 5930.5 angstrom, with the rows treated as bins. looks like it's 30 angstrom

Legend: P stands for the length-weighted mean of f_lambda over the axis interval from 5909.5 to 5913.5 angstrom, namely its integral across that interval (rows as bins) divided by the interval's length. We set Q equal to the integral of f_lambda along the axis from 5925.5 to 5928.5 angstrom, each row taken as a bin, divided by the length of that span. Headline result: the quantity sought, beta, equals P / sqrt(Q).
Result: 4.07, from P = 17.0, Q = 17.4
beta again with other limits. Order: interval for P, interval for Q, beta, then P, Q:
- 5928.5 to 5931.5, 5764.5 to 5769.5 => 4.14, 16.7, 16.3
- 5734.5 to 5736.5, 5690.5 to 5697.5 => 4.20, 17.0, 16.4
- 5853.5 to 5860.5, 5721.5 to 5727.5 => 3.73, 15.3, 16.9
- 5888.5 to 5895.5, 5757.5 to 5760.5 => 2.27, 9.4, 17.1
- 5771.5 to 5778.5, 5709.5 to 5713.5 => 4.44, 17.0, 14.7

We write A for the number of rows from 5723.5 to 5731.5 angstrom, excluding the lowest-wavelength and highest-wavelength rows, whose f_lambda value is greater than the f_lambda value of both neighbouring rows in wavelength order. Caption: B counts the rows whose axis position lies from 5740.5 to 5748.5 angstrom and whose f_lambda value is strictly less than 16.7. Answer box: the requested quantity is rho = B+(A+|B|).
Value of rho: 10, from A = 2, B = 4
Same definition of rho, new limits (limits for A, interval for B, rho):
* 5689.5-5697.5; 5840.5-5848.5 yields 14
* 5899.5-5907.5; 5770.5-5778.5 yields 3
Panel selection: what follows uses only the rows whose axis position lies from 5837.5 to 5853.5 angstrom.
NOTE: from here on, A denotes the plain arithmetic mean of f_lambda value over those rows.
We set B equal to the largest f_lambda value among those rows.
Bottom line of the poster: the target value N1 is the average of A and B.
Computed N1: 17.3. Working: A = 16.5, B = 18.02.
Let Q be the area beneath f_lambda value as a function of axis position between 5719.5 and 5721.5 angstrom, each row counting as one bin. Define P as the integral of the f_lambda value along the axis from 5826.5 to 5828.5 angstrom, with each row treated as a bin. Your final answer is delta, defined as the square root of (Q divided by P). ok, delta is 0.98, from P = 33.6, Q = 32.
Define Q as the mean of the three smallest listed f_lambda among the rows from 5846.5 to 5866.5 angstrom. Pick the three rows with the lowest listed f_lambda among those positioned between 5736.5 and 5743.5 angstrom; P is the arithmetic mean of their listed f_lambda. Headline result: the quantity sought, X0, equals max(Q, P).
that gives 16.3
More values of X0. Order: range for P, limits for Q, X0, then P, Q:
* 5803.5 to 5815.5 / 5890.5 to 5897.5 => 15.1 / 15.1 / 6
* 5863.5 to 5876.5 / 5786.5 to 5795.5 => 15.6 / 15.0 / 16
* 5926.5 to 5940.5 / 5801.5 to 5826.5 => 16.1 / 16.1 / 15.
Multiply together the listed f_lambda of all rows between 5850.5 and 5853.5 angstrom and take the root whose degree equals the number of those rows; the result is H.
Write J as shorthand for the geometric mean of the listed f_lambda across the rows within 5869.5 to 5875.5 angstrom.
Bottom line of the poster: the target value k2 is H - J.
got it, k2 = 0.4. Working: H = 17.4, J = 16.9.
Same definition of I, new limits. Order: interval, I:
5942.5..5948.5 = 158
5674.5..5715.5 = 138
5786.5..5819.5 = 149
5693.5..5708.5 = 138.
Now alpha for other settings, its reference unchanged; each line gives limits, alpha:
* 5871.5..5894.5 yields 25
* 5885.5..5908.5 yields 22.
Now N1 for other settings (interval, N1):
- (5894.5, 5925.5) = 16.6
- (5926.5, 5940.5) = 17.2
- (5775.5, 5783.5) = 17.0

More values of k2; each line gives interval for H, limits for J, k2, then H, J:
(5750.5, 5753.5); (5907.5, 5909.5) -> 0.1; 16.5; 16.4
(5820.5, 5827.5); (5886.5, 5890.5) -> 2.8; 16.7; 13.9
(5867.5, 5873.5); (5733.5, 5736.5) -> -0.3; 16.1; 16.5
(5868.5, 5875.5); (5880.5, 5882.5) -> 0.2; 16.5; 16.4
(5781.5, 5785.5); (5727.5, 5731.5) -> -1.7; 15.2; 16.9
